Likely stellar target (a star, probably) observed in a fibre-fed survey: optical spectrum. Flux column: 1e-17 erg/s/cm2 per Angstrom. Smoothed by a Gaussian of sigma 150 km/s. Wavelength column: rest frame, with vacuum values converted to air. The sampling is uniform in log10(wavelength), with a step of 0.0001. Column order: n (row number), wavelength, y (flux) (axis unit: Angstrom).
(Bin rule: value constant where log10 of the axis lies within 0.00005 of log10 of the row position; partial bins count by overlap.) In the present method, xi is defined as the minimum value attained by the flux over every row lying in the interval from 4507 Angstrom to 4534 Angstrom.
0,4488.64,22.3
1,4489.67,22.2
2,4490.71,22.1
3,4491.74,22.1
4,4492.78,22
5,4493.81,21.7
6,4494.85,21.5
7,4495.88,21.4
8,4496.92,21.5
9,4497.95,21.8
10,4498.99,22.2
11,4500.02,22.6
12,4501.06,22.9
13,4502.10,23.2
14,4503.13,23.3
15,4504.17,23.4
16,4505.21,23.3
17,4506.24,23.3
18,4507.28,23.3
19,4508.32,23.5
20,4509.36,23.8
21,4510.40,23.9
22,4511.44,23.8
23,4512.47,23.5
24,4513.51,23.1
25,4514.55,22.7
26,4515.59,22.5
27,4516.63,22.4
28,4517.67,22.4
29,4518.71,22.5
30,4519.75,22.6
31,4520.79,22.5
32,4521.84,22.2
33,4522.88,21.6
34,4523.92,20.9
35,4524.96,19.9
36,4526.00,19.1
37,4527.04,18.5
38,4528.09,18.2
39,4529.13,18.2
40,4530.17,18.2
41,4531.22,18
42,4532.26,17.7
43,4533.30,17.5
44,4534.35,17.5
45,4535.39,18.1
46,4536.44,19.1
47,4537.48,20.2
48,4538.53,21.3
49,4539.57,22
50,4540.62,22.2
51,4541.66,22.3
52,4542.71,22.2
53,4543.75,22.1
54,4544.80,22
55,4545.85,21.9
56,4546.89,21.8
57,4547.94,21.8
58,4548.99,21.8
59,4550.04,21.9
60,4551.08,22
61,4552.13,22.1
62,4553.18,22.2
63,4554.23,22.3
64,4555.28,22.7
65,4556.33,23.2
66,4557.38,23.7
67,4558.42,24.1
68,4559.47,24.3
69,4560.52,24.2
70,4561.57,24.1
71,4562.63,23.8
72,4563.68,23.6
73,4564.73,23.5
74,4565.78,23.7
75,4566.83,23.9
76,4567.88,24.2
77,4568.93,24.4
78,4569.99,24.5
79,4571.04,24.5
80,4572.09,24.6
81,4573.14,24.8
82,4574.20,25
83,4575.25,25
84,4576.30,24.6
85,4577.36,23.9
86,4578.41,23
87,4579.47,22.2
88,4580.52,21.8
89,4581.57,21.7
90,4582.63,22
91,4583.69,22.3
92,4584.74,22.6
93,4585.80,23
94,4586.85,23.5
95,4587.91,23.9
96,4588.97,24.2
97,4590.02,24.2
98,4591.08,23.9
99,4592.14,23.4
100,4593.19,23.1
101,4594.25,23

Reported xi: 17.5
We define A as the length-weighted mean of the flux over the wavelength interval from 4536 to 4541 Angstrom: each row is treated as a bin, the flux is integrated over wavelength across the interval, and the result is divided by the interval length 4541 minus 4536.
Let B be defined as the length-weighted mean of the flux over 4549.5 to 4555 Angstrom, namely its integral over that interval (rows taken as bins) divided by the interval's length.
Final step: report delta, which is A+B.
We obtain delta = 43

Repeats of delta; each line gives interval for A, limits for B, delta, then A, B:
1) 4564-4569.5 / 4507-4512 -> 48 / 24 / 23.7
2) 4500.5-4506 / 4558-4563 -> 47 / 23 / 24.1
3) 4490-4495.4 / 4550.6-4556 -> 44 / 22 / 22.3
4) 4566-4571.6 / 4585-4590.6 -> 48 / 24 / 23.7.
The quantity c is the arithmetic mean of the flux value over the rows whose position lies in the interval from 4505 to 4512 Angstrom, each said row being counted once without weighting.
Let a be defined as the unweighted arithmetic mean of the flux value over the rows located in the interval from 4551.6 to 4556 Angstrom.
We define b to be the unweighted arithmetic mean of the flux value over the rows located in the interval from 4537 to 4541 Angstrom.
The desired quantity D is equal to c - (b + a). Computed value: -20.2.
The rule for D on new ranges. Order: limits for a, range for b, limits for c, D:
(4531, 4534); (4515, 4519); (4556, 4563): -16.3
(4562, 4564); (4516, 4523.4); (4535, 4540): -25.9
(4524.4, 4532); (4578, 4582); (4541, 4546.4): -18.7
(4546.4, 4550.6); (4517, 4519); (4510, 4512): -20.4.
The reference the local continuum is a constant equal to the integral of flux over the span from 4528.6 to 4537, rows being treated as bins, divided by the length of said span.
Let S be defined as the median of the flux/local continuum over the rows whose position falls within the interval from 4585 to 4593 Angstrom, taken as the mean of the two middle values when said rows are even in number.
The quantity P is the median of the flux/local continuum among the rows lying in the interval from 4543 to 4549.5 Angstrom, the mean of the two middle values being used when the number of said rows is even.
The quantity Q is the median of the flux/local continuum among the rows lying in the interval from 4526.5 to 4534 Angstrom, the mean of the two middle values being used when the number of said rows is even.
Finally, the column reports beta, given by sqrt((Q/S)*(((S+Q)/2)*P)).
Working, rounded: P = 1.21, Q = 1.01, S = 1.32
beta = 1.04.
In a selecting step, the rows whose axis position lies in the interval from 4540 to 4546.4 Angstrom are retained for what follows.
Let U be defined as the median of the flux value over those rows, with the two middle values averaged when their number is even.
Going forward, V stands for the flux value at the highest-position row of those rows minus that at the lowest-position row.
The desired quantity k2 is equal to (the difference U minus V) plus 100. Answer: 122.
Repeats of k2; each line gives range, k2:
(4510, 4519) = 124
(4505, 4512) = 123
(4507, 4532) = 128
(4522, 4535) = 122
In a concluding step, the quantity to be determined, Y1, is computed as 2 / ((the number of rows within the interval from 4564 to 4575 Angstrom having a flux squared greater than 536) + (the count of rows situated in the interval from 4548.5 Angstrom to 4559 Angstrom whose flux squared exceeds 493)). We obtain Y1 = 0.13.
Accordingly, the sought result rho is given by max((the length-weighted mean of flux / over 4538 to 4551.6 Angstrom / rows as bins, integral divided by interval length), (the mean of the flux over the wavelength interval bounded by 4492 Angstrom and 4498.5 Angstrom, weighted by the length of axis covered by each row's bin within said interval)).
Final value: 22.0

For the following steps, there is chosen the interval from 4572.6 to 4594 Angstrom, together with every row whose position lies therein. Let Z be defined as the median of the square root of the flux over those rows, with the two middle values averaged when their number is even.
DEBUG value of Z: 4.84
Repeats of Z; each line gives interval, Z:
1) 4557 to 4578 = 4.92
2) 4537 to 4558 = 4.70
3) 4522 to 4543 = 4.37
